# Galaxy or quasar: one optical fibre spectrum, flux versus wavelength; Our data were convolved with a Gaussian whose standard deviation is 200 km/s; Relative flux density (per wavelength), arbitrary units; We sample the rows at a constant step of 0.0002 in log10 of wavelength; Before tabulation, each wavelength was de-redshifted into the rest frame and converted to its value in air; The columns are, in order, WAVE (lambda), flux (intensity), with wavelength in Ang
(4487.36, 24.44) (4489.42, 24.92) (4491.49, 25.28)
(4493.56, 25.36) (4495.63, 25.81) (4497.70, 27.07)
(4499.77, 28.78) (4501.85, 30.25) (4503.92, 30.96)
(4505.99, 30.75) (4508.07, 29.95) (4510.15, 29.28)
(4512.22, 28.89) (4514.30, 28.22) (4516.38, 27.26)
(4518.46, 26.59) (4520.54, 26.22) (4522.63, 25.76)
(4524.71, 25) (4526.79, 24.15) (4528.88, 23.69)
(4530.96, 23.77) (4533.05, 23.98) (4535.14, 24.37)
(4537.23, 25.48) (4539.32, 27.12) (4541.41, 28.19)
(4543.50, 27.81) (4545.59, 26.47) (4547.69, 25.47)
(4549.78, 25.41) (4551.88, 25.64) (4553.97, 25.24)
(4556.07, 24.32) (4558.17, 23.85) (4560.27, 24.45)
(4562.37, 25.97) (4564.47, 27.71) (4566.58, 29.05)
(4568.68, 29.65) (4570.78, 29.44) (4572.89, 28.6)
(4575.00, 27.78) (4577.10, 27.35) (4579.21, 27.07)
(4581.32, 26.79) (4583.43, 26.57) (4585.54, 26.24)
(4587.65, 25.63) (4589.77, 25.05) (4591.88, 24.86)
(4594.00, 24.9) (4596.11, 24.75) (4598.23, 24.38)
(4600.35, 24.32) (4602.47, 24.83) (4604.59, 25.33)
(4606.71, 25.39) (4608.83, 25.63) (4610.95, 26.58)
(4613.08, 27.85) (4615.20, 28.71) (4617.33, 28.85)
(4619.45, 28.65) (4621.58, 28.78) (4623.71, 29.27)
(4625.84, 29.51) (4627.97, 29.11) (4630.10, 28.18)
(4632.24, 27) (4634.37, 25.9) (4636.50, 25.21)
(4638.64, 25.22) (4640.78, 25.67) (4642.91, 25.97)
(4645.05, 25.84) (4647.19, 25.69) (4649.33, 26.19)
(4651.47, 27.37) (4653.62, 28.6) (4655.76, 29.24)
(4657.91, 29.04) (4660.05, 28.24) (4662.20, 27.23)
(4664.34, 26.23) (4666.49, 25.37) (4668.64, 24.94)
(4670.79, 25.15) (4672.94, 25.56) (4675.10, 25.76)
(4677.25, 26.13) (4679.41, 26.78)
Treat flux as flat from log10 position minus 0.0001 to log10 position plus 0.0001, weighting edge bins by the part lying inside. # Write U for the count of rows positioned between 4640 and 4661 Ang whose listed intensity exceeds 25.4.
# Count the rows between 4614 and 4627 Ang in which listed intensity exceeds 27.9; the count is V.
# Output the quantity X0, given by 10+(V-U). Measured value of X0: 6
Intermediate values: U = 10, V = 6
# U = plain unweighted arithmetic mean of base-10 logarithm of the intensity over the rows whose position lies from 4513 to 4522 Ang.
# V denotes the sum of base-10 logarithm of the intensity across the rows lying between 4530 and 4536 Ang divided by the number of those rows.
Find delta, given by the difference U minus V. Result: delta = 0.05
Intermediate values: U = 1.43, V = 1.38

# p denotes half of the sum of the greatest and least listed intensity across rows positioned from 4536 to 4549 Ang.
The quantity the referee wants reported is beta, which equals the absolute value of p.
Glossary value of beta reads 26.8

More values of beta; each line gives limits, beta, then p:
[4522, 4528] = 25.0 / 25.0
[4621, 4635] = 27.7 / 27.7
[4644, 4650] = 25.9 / 25.9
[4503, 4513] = 29.9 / 29.9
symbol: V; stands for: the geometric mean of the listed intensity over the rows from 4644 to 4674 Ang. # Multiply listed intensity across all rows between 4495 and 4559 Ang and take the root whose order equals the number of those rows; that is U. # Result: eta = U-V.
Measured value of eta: -0.2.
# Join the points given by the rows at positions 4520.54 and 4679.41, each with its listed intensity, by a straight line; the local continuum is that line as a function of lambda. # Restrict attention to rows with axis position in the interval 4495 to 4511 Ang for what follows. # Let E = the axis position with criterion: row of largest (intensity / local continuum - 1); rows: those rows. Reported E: 4503.92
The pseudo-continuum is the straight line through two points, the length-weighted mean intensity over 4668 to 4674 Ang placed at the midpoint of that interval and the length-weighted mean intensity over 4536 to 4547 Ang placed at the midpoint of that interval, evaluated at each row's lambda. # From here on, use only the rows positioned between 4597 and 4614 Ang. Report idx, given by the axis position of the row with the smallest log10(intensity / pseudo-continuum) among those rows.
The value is 4600.35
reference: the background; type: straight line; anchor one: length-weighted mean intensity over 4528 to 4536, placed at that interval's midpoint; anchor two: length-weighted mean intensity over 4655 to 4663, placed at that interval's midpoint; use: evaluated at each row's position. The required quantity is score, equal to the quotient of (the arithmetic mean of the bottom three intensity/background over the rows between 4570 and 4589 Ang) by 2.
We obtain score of 0.506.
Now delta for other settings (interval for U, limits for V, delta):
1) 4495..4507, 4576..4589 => 0.04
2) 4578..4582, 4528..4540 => 0.04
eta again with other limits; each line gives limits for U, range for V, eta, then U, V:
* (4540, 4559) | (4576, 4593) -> -0.4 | 25.8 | 26.2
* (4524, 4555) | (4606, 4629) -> -2.6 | 25.4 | 28.0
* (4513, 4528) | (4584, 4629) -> -0.4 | 26.1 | 26.5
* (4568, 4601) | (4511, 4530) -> 0.3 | 26.4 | 26.1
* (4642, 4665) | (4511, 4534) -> 1.5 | 27.2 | 25.7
